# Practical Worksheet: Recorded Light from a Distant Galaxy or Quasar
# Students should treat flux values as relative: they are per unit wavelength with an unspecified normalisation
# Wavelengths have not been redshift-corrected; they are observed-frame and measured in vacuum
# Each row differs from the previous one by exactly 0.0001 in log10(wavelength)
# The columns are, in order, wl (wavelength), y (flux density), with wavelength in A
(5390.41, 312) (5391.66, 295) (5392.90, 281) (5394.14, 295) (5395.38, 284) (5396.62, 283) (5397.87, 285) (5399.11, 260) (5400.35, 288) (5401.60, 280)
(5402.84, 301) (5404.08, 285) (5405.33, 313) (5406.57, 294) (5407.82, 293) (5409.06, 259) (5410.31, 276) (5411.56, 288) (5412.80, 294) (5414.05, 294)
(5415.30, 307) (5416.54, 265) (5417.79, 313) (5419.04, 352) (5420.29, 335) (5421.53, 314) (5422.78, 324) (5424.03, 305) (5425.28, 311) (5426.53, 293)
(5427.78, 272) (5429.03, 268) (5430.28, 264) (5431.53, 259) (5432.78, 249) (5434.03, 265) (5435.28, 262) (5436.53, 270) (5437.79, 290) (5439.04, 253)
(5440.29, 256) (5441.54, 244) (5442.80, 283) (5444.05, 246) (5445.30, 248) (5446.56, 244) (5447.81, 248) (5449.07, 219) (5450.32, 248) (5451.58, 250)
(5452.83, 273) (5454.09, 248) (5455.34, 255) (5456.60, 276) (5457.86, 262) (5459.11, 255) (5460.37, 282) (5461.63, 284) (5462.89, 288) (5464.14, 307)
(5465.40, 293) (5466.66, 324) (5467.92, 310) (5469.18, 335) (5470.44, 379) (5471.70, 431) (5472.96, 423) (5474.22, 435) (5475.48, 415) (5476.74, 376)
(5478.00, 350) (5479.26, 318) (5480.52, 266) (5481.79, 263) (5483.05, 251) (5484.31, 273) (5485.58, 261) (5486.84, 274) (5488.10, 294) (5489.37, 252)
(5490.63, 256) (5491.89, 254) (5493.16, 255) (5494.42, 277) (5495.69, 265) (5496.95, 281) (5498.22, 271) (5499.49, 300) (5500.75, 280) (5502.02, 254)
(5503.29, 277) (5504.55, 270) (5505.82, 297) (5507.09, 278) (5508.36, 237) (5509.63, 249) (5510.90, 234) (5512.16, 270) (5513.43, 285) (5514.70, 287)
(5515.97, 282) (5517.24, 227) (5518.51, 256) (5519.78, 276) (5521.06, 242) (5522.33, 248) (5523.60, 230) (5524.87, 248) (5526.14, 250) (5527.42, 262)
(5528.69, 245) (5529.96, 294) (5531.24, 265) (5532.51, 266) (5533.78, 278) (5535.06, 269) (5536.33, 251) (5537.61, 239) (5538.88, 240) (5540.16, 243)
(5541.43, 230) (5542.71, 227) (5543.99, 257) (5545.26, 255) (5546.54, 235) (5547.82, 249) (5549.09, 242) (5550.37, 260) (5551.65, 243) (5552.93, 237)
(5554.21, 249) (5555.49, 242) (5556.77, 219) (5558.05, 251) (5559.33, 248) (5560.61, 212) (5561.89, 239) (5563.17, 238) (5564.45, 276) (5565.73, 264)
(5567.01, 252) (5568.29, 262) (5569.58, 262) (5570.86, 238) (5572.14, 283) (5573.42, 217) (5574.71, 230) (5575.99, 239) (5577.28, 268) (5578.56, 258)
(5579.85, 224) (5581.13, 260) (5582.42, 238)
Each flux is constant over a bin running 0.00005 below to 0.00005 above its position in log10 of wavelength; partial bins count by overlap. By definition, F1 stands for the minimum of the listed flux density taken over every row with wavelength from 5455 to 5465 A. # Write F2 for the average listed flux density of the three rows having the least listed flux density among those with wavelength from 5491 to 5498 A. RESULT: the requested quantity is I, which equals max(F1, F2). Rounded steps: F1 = 255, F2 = 258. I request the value 258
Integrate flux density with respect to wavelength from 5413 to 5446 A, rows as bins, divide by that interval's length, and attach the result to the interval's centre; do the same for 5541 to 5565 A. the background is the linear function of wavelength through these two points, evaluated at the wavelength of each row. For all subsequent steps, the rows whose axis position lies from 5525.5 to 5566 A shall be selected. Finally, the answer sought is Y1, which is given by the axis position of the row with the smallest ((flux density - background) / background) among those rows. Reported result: 5560.61 A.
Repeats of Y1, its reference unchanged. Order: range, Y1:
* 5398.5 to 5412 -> 5399.11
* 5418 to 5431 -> 5430.28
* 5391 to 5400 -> 5399.11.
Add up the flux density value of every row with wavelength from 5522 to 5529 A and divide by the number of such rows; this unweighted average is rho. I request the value 247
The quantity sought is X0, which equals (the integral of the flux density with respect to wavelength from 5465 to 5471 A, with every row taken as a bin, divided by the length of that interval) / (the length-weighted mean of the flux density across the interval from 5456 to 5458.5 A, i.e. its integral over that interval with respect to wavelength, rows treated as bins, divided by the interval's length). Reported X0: 1.22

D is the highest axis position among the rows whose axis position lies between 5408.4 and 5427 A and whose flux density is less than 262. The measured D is 5409.06 A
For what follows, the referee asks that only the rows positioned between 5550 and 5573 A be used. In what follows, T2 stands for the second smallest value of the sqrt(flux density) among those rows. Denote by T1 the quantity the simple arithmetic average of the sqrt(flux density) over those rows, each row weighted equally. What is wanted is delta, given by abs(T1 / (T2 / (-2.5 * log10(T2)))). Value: 3.12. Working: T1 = 15.8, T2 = 14.8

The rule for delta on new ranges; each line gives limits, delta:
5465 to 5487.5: 3.39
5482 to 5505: 3.10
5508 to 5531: 3.12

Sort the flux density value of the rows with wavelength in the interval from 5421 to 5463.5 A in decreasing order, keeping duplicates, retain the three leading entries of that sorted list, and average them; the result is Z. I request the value 316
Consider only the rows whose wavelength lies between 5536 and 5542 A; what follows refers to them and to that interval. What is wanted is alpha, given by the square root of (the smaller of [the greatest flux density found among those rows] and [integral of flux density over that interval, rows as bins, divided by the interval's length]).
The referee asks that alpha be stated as 15.5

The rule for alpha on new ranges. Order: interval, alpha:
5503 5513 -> 16.3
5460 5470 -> 17.5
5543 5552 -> 15.8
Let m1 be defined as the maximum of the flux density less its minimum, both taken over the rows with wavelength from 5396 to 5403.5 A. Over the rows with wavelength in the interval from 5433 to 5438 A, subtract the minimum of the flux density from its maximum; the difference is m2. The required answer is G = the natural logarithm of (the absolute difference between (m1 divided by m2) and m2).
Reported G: 3.3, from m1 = 41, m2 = 28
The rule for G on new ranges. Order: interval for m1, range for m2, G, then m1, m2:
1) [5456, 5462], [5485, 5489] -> 3.5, 29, 33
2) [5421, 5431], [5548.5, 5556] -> 3.0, 60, 23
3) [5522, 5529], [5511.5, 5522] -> 4.1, 32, 60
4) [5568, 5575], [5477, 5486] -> 4.6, 66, 99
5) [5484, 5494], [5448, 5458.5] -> 4.0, 42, 57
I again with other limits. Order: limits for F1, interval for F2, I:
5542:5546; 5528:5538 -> 245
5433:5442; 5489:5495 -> 254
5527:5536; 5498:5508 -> 265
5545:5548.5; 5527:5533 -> 257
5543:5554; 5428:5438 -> 257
